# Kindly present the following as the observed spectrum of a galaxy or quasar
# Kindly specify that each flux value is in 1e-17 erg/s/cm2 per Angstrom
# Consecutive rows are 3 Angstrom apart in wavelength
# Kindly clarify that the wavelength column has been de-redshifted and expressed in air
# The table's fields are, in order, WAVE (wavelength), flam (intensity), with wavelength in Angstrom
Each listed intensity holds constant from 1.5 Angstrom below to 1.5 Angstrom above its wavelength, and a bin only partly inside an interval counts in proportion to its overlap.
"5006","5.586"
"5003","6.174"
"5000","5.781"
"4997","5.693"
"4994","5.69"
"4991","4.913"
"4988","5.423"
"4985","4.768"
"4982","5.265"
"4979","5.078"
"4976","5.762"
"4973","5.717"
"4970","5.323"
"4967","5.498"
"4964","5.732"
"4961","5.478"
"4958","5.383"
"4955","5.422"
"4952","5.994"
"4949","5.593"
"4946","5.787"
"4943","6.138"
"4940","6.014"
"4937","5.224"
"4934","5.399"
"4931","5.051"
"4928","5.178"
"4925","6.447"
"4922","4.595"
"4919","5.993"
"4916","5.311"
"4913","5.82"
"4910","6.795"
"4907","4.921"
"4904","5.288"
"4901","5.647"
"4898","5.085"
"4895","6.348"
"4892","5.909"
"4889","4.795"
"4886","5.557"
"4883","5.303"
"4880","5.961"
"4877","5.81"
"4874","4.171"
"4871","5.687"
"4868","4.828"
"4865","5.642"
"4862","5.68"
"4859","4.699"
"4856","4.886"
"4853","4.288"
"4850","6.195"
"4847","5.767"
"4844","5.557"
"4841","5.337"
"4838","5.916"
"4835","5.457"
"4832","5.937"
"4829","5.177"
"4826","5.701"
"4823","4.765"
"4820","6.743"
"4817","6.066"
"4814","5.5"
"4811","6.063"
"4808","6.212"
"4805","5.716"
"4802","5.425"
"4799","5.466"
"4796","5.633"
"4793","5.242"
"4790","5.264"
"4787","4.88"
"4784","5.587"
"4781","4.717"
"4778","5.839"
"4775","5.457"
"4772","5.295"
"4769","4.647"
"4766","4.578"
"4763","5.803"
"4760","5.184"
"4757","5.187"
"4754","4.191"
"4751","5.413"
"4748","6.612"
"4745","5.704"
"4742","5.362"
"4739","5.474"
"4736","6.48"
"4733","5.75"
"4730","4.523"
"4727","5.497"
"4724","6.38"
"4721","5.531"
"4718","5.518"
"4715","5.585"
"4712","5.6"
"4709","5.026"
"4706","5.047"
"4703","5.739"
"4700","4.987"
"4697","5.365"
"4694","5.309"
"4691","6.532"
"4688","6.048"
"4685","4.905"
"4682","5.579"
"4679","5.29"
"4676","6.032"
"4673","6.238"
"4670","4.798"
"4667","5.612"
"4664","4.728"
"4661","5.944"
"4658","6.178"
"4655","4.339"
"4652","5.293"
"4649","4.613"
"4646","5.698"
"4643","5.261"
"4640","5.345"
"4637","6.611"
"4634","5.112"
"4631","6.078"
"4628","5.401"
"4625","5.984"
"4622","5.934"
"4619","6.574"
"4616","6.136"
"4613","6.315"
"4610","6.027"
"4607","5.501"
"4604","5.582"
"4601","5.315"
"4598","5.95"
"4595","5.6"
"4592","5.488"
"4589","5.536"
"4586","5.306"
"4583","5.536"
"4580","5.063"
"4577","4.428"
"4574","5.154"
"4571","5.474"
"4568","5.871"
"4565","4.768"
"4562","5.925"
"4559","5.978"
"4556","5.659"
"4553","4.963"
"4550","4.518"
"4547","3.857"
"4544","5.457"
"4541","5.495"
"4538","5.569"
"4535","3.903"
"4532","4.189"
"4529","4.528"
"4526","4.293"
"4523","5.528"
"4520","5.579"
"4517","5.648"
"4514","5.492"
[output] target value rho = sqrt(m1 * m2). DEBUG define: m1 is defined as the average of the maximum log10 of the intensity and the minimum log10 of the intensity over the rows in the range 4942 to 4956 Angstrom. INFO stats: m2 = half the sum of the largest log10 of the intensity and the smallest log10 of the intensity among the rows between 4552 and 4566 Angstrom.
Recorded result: 0.74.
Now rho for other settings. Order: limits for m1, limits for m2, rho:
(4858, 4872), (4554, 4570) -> 0.72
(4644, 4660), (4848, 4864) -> 0.71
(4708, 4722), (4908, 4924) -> 0.74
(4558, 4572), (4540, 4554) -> 0.69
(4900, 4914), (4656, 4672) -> 0.75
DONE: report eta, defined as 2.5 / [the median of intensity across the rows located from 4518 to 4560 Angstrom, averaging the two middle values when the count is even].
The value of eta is 0.48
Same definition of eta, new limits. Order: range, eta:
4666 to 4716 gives 0.45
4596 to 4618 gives 0.42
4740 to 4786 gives 0.47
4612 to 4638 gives 0.41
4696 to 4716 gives 0.47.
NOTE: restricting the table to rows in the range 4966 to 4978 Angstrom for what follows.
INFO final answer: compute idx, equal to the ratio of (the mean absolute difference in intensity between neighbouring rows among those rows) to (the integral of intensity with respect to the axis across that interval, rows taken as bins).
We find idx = 0.0031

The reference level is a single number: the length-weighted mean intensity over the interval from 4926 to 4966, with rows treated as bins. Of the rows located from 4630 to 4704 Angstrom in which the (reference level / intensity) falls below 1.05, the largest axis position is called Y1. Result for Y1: 4703 Angstrom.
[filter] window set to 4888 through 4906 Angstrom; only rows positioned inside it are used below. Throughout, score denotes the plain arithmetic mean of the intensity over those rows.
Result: 5.5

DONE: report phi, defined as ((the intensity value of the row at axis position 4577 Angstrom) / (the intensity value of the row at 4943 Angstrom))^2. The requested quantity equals 0.5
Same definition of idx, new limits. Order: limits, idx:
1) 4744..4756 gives 0.0169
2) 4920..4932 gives 0.0168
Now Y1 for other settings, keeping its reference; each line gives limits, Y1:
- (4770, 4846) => 4844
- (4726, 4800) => 4799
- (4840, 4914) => 4913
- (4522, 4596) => 4595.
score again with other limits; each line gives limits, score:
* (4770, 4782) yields 5.3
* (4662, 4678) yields 5.5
